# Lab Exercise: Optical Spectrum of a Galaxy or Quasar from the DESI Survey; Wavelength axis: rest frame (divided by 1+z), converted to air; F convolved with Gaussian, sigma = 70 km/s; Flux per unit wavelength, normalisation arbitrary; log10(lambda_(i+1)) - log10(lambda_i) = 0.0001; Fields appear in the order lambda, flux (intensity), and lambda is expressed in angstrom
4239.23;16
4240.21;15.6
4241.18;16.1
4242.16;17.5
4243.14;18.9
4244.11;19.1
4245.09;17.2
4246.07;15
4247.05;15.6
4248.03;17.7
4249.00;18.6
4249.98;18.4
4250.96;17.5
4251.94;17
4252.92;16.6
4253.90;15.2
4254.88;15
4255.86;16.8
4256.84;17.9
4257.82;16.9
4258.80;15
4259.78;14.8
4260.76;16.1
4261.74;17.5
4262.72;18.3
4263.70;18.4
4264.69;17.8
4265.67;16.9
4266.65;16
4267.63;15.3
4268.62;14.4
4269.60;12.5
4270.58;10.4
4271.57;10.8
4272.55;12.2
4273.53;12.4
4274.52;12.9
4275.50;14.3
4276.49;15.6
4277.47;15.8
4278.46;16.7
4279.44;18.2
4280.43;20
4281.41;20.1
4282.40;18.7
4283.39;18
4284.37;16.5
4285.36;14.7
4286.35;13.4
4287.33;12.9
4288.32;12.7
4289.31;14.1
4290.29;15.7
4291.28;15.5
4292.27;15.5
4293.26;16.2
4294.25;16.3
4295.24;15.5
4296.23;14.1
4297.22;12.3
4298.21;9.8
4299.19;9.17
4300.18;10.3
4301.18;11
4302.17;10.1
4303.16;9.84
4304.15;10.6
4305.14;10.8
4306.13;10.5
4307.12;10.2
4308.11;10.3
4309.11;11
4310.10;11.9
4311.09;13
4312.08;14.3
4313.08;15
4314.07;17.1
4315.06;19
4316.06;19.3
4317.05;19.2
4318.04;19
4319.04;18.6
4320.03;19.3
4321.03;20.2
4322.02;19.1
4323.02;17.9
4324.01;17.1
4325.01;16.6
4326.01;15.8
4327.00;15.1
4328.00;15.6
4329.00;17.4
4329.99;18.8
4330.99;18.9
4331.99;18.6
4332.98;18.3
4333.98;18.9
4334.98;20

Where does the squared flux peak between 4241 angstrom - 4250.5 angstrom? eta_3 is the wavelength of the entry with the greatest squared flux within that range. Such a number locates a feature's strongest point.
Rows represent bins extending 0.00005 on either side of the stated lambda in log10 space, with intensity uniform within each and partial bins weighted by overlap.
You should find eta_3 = 4244.11 angstrom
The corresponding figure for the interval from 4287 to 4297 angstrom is 4294.25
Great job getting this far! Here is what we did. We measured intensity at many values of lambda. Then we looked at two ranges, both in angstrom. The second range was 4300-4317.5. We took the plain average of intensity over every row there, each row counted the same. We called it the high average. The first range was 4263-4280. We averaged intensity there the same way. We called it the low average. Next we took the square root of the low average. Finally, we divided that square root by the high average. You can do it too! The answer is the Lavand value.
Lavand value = 0.30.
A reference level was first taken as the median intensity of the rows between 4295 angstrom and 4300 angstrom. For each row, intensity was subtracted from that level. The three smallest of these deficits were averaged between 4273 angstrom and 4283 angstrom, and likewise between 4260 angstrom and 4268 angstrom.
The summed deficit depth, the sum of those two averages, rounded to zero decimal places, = -13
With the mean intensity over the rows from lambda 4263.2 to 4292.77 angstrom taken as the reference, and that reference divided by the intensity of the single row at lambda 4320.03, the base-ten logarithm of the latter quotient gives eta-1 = -0.10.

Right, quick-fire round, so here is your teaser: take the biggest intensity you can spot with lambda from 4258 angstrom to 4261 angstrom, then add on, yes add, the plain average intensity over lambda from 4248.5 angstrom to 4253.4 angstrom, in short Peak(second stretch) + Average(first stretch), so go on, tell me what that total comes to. 34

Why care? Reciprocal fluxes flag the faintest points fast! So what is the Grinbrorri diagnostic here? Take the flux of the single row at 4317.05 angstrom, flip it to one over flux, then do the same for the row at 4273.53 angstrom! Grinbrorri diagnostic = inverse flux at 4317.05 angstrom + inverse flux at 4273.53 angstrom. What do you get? 0.133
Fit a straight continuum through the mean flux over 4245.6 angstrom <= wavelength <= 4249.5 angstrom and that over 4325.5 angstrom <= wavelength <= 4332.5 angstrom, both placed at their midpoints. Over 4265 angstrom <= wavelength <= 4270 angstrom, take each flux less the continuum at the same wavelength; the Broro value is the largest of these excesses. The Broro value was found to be 0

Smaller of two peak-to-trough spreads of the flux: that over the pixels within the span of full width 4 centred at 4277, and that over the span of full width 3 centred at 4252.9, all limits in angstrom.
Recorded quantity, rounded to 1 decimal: 1.8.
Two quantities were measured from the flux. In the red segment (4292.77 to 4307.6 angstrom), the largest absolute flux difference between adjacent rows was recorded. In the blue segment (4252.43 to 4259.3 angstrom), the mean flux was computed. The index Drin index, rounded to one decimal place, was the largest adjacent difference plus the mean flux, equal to 18.7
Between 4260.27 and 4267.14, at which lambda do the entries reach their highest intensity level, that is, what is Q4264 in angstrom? 4263.70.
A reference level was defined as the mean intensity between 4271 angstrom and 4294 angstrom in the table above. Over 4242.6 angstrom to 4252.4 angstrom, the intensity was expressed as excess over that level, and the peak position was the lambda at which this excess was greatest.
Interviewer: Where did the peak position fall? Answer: 4244.11 angstrom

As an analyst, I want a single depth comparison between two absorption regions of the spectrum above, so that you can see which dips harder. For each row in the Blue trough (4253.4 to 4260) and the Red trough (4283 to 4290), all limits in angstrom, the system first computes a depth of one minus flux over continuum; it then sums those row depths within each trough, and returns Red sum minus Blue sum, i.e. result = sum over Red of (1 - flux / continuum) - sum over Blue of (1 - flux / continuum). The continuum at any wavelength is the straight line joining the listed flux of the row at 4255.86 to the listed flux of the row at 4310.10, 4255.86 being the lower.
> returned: -0.6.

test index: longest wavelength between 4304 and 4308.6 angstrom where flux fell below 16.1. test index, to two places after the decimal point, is 4308.11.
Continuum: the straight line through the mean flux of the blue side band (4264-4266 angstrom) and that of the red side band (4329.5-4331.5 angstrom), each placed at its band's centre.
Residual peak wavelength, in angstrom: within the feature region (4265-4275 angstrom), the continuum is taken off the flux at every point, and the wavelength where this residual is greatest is 4265.67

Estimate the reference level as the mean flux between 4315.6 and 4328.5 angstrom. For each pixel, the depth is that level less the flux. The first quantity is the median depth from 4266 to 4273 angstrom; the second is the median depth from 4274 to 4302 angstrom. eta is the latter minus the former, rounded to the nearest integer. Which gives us -3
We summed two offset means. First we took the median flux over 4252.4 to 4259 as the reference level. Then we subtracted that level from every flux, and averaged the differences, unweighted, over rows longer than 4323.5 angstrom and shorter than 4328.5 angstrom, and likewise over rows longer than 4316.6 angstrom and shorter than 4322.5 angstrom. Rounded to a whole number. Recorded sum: 2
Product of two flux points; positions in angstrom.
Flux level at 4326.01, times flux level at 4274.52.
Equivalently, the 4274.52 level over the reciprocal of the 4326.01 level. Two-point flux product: 204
